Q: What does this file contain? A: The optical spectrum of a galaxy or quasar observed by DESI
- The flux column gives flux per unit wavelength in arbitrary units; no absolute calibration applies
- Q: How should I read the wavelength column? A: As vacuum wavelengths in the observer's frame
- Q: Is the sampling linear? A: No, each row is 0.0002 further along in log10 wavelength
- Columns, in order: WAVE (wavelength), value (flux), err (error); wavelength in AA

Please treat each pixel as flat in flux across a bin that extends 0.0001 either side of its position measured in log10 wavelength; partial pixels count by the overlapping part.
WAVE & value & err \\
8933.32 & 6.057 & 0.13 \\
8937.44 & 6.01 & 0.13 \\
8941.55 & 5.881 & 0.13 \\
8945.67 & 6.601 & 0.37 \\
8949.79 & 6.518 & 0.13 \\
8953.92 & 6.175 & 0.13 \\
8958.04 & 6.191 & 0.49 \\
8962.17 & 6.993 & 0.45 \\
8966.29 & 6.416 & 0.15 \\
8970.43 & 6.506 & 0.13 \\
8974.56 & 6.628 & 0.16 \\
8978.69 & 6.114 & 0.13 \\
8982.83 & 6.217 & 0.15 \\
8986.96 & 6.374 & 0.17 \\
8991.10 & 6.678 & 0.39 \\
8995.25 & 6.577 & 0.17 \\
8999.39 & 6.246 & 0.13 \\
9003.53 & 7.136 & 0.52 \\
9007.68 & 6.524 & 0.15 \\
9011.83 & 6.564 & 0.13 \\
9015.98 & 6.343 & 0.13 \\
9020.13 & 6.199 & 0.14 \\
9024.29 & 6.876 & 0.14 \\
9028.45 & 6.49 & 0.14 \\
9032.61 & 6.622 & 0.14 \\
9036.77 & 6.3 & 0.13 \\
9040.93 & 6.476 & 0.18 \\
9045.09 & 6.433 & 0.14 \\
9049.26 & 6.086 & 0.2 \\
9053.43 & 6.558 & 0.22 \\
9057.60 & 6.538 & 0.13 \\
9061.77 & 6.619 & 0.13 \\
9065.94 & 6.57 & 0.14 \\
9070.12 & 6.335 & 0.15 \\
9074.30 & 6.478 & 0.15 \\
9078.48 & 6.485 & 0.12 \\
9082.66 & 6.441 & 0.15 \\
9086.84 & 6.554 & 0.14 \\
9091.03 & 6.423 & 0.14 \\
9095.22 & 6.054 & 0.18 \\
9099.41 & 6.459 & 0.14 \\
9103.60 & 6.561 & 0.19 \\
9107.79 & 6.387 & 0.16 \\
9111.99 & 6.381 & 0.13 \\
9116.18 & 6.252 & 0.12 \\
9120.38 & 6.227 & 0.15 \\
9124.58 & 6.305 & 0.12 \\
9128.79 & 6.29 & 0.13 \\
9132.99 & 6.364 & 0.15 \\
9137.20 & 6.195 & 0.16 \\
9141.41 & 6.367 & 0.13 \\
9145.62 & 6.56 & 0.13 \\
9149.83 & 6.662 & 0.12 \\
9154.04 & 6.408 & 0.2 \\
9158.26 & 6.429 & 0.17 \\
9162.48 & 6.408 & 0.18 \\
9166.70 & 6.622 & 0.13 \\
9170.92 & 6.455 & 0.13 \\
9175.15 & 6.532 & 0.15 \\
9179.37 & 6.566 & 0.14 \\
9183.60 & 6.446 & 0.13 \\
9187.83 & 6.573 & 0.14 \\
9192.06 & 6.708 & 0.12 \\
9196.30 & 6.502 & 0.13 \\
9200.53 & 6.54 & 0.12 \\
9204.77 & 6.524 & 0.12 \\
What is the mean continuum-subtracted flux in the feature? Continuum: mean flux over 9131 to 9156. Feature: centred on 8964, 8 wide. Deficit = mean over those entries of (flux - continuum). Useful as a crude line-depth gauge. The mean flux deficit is 0.28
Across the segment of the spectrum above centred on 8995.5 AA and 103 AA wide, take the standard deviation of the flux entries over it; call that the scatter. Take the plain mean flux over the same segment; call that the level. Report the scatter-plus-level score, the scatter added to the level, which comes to 6.74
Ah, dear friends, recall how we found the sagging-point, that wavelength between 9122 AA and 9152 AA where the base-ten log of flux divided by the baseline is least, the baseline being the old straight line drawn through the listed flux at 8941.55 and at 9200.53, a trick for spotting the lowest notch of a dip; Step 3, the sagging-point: 9137.20 AA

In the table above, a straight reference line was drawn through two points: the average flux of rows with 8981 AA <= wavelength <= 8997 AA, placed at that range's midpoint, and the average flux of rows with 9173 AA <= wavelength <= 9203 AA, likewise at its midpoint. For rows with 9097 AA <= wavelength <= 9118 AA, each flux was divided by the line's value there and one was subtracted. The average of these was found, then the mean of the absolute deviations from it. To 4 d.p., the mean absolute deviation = 0.0129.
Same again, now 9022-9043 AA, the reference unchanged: 0.0245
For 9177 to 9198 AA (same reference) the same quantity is 0.0105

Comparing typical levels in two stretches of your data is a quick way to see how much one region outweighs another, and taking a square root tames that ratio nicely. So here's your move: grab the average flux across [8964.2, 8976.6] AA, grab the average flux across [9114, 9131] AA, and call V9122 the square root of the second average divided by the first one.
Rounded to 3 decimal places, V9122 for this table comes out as 0.981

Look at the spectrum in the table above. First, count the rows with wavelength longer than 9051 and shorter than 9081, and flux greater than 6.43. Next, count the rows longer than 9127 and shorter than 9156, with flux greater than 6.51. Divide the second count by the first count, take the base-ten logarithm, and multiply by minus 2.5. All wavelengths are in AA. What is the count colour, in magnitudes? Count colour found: 1.2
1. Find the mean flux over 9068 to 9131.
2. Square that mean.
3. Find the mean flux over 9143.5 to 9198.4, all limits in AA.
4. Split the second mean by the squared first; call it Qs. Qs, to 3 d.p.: 0.161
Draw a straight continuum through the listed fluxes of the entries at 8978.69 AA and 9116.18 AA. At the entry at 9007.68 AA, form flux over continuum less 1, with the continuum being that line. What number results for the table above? 0.06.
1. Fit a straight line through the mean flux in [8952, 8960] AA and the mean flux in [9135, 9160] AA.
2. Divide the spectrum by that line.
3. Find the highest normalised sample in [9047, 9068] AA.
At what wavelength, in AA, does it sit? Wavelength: 9061.77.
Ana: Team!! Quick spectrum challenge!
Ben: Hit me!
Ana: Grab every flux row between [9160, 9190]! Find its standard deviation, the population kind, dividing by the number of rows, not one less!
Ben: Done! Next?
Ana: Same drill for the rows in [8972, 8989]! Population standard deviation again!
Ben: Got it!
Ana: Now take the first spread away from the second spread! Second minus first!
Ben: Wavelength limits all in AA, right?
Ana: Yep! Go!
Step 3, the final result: 0.12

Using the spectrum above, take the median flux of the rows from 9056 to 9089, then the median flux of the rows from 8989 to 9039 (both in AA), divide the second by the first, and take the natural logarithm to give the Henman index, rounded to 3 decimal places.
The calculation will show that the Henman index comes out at 0.005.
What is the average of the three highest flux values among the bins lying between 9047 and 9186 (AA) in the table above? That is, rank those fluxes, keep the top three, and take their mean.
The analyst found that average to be 6.63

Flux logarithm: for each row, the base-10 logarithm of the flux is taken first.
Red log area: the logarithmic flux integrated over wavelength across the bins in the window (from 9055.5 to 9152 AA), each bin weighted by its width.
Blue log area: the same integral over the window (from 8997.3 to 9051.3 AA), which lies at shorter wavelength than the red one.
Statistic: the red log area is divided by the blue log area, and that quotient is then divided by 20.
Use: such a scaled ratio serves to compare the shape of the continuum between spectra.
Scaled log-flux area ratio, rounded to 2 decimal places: 0.09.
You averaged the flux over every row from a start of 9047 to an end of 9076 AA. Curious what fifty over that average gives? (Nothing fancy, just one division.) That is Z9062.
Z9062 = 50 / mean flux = 7.75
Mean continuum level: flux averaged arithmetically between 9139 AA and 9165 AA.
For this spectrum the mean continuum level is 6.47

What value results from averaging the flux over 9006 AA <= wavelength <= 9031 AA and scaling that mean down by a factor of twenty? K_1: 0.3250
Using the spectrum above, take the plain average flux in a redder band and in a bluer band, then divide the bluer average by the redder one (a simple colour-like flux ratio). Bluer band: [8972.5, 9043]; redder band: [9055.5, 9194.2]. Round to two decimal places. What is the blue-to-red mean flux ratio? 1.01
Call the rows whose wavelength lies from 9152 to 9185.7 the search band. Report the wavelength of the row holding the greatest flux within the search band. 9166.70 AA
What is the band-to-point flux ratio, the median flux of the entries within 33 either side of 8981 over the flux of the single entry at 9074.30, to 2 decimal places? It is 1.01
